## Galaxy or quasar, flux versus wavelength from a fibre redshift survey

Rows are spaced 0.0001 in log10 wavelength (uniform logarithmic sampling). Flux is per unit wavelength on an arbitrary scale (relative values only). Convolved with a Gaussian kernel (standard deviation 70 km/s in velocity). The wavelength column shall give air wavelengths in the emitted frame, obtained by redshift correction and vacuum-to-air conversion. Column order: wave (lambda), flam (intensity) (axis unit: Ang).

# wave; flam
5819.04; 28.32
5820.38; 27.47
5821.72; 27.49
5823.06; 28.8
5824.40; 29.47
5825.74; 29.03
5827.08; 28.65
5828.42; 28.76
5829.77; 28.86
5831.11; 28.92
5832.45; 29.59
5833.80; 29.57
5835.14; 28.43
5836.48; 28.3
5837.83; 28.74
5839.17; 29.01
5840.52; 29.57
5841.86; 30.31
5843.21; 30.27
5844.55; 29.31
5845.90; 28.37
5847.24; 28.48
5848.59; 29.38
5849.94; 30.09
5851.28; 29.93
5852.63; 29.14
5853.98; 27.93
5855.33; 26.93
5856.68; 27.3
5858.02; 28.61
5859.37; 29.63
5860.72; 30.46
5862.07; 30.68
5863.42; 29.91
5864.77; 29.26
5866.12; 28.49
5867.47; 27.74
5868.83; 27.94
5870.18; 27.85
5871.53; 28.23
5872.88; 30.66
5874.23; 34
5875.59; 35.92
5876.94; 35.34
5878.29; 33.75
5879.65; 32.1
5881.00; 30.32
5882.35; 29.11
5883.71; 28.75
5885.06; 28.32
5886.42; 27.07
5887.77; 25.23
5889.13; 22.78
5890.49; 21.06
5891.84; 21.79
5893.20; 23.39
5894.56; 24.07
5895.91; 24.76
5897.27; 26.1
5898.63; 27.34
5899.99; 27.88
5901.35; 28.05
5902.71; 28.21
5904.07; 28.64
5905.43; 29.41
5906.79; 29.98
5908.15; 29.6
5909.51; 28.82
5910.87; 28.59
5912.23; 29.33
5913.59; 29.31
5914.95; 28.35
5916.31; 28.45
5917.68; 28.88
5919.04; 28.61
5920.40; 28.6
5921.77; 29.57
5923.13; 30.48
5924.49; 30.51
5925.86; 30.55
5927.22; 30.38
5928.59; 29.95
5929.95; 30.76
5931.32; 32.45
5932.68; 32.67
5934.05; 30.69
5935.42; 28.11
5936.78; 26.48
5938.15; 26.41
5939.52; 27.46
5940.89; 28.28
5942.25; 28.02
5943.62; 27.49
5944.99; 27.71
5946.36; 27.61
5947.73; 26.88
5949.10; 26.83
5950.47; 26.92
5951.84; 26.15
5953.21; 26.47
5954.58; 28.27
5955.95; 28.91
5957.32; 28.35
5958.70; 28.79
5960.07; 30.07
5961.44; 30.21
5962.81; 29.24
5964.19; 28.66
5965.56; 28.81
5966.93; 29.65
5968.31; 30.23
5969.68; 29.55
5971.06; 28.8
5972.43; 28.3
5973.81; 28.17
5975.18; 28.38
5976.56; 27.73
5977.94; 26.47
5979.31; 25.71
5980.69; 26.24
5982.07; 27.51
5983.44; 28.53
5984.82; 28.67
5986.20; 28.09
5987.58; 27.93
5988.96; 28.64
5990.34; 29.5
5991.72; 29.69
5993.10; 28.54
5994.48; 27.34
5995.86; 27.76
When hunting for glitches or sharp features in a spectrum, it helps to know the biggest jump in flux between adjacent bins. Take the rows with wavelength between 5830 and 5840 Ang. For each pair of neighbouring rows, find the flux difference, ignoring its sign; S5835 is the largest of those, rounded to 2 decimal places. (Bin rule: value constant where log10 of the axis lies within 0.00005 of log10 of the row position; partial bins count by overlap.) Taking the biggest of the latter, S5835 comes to 1.14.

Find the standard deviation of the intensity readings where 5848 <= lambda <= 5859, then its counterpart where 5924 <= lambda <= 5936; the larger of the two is 1.3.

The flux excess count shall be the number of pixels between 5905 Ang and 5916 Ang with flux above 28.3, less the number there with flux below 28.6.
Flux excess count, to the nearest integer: 6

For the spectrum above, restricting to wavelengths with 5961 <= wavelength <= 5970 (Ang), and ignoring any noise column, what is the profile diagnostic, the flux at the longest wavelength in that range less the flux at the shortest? -1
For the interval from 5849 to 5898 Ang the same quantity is -4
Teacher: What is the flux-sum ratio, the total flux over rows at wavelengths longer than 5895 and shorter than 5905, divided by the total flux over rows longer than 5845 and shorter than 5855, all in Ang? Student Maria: 0.94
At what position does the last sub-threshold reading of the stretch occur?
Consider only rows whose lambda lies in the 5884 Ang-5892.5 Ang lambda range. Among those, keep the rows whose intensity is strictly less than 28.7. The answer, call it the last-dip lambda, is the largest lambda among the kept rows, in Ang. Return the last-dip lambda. 5891.84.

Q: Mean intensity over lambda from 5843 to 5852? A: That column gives 29.4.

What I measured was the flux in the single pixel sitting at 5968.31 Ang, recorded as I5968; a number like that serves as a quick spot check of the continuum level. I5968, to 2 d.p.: 30.23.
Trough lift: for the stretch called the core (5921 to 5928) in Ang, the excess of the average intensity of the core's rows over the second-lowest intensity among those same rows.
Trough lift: -0.1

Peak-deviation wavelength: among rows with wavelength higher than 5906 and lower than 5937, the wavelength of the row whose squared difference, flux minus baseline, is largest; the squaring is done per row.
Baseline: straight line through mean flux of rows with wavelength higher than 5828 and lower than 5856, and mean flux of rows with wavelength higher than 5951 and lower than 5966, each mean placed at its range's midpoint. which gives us 5932.68 Ang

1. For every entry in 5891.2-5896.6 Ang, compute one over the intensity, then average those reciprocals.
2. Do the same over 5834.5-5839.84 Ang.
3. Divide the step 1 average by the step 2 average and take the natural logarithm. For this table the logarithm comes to 0.20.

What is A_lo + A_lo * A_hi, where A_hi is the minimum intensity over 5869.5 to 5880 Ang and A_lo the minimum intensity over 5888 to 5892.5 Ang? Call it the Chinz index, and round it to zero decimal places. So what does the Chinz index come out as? 608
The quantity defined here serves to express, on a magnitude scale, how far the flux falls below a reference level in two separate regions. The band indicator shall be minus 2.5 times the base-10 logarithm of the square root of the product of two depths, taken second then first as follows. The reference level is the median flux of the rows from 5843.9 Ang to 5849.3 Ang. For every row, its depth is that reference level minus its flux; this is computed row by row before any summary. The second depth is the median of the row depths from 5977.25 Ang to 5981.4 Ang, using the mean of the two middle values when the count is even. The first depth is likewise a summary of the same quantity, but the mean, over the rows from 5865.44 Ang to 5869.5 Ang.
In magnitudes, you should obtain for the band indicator -0.43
